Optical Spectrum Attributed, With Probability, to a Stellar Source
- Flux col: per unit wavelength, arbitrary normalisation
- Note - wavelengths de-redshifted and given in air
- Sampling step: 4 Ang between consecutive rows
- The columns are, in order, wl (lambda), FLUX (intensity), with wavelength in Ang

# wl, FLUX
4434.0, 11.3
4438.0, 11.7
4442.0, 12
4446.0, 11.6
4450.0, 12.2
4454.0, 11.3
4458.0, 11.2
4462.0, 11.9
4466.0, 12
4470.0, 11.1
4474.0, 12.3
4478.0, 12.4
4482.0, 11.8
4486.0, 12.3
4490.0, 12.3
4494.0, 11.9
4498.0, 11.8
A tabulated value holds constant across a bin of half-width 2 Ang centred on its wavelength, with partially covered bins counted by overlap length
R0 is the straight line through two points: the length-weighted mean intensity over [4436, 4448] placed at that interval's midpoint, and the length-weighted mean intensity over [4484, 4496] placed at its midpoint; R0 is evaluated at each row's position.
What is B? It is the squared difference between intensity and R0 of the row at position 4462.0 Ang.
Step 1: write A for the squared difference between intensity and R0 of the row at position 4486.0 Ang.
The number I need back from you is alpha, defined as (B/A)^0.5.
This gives 0.2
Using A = 0.03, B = 0.00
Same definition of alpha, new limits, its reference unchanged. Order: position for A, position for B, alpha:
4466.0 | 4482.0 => 9.0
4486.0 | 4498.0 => 2.6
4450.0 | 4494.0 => 0.8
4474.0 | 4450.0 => 1.4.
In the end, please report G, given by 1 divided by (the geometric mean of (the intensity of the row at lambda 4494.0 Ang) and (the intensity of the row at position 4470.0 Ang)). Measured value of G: 0.0870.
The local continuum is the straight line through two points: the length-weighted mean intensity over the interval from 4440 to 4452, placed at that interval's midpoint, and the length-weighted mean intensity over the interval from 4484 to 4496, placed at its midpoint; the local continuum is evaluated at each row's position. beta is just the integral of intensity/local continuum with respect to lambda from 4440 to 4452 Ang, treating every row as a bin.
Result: 12.0 Ang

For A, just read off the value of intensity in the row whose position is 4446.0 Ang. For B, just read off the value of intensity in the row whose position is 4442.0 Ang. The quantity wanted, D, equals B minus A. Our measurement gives 0.4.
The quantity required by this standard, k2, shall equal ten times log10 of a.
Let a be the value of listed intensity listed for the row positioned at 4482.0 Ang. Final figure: 10.72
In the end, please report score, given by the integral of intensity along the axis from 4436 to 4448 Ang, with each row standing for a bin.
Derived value 141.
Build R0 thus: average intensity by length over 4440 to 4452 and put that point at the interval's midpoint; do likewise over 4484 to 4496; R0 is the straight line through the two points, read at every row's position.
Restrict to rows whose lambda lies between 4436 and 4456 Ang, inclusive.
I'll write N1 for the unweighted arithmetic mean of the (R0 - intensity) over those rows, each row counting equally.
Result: 0.2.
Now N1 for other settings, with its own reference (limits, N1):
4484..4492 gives -0.1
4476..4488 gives 0.0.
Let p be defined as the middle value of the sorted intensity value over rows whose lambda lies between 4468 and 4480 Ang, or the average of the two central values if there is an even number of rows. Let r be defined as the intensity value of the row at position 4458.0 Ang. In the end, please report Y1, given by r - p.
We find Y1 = -1.1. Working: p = 12.3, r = 11.2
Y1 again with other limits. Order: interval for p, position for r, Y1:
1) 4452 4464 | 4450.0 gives 0.9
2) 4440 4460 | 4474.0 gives 0.7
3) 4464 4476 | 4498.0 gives -0.2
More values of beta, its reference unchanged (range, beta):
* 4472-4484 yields 12.1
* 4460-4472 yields 11.6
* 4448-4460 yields 11.6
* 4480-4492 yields 12.0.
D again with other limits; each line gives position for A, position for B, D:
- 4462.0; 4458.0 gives -0.7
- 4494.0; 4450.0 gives 0.3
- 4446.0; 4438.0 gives 0.1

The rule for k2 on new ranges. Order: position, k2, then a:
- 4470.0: 10.45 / 11.1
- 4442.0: 10.79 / 12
